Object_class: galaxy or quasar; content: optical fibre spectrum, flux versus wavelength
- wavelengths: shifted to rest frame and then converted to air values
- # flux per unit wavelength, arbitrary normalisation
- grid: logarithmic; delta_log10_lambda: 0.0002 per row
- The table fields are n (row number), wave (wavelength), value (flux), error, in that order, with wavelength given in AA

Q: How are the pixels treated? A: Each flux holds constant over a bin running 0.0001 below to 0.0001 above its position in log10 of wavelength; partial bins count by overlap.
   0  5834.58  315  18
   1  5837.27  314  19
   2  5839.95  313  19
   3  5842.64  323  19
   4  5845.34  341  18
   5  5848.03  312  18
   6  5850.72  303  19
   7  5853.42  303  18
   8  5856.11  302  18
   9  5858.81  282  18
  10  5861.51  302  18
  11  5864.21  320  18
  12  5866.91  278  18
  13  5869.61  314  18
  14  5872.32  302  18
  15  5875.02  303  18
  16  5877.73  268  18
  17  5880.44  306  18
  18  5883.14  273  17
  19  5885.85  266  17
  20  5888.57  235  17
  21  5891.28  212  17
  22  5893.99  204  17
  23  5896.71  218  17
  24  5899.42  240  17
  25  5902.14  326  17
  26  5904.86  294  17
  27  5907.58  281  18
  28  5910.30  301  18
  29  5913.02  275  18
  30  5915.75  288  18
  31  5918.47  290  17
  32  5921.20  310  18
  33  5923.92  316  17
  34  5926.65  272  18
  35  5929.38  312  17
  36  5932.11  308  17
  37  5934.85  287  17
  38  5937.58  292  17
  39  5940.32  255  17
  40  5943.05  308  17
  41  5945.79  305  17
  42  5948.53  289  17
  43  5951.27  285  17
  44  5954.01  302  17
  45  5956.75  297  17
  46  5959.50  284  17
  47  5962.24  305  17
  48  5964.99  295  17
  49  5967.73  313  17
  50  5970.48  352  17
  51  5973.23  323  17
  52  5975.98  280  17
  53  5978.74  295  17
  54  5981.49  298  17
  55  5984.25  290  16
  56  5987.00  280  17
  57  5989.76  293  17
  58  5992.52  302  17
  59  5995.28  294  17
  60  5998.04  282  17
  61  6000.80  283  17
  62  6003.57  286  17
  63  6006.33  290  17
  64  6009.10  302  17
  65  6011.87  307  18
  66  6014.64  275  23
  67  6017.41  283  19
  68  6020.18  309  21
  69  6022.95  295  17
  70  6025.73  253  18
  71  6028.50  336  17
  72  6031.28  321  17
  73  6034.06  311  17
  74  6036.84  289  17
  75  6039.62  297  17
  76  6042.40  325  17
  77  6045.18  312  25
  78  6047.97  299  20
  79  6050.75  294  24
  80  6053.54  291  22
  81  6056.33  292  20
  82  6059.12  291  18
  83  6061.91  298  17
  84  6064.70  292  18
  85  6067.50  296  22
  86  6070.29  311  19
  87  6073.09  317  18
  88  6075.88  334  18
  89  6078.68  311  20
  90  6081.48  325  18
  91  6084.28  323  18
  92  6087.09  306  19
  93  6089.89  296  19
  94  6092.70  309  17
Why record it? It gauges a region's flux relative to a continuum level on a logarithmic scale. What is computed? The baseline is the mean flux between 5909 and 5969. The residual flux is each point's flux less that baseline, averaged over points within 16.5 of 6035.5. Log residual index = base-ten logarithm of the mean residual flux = 0.9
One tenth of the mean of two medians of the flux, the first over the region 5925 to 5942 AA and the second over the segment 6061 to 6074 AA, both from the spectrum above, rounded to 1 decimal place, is 29.4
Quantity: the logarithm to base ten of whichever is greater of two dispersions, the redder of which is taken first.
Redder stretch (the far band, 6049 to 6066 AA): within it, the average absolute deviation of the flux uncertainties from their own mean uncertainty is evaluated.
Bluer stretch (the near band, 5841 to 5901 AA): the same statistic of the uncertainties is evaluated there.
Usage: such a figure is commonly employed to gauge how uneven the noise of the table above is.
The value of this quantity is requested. 0.3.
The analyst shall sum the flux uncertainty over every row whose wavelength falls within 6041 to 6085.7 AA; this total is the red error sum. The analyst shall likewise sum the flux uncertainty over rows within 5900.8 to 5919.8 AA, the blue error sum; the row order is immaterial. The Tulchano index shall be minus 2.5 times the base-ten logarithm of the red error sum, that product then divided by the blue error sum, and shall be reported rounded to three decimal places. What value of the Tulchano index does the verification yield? -0.051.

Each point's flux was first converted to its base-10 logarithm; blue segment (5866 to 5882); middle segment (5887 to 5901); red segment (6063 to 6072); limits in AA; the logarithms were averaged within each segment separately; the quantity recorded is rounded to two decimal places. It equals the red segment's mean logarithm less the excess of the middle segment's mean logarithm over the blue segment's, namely 2.60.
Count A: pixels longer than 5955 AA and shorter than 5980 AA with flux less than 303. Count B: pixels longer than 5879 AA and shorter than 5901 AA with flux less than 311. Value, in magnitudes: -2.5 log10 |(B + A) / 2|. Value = -2.03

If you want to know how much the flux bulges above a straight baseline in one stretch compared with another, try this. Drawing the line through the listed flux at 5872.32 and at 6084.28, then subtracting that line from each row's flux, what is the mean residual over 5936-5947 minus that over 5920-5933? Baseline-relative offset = -15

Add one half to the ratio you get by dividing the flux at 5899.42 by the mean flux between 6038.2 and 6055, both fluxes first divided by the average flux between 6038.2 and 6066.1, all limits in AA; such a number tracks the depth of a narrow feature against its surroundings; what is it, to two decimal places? 1.29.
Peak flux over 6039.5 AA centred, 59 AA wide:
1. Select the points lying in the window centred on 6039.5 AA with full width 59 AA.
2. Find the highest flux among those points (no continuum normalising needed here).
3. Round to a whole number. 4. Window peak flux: 336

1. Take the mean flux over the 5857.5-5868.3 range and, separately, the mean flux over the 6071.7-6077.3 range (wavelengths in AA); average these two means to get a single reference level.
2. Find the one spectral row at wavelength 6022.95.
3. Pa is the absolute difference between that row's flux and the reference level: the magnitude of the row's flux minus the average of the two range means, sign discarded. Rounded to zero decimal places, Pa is 16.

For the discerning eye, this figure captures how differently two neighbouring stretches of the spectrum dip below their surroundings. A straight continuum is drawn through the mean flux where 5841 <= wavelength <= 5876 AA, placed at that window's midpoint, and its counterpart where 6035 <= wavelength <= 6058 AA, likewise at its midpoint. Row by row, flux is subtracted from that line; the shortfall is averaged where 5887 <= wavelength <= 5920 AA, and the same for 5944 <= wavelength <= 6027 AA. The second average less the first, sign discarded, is 34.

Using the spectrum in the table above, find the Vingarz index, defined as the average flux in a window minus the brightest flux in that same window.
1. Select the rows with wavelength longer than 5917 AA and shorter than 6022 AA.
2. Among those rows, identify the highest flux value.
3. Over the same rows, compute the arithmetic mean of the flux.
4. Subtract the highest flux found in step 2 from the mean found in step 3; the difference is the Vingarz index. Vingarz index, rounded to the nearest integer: -56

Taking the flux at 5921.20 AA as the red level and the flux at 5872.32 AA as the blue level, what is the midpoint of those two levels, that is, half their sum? 306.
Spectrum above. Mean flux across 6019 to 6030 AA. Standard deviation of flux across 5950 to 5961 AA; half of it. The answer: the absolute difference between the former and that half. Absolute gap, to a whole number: 294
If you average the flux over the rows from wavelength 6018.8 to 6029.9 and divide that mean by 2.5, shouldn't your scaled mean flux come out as 119.3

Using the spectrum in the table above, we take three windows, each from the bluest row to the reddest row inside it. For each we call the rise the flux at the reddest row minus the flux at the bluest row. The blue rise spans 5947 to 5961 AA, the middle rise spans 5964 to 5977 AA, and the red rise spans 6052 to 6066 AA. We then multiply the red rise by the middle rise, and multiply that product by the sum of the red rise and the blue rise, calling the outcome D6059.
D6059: 60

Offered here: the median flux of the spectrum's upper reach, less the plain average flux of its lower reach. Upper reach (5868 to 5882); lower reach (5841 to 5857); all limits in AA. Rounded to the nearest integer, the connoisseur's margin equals -11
